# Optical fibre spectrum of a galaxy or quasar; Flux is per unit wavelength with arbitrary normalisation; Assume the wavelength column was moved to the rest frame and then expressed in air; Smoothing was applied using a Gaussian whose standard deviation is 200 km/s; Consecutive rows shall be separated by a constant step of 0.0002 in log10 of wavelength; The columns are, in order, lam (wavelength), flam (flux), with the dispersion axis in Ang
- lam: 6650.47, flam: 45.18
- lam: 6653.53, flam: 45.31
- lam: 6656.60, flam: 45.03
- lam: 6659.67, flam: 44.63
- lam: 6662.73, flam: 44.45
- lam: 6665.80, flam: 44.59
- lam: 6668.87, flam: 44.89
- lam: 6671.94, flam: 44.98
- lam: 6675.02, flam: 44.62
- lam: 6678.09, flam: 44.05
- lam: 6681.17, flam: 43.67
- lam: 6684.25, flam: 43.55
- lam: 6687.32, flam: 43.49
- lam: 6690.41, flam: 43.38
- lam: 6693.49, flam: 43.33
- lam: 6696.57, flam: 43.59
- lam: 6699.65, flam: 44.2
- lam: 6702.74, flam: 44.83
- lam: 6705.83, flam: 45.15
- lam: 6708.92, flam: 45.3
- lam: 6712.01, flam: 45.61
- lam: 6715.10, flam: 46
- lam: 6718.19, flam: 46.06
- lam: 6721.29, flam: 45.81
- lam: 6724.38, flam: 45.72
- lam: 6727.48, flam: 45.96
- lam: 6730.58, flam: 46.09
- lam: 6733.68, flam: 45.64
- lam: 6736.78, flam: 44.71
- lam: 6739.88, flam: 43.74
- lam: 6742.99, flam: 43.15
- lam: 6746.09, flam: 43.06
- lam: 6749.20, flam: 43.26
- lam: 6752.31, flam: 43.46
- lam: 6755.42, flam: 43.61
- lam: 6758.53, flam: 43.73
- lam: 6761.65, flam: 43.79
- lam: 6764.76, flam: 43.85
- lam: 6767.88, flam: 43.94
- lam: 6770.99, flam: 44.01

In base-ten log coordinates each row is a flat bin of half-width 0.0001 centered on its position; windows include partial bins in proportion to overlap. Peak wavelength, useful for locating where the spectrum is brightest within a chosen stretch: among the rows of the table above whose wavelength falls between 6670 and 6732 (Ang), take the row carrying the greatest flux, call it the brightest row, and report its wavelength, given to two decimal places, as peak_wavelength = 6730.58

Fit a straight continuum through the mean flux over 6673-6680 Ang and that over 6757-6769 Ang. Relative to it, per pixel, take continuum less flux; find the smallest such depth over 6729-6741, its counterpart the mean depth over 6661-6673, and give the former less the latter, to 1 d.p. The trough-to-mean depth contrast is -1.7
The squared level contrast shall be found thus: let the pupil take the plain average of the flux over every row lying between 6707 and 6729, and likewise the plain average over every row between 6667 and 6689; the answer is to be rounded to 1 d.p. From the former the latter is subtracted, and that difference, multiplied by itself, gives 2.6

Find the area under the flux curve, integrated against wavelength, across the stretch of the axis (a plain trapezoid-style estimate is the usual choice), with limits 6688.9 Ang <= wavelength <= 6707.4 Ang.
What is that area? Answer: 816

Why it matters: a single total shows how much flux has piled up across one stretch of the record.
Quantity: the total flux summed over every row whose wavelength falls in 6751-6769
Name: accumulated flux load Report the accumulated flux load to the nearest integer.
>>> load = 262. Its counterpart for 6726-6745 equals 269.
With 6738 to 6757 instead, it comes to 260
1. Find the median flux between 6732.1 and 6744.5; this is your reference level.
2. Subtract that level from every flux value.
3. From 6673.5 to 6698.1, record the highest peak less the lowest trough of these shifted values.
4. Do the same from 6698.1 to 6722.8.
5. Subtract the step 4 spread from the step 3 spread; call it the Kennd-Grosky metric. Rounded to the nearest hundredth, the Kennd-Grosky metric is -0.57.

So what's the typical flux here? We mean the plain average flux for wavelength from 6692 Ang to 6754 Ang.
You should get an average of 44.7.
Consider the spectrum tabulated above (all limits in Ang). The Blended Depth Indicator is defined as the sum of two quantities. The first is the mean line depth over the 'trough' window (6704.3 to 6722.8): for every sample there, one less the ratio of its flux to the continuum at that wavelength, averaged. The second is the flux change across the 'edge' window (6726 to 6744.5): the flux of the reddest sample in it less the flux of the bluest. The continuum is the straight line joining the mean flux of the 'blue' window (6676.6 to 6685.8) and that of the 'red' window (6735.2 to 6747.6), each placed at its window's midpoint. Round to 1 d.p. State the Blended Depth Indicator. -2.9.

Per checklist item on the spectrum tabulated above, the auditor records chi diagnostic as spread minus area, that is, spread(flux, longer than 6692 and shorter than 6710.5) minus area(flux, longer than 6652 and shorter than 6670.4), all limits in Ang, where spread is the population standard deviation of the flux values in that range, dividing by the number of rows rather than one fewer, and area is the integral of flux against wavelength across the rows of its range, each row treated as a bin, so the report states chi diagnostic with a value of -824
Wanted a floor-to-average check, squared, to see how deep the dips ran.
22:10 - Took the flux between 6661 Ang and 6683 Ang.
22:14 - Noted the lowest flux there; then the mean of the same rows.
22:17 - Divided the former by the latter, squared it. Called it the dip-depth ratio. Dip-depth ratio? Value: 0.965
